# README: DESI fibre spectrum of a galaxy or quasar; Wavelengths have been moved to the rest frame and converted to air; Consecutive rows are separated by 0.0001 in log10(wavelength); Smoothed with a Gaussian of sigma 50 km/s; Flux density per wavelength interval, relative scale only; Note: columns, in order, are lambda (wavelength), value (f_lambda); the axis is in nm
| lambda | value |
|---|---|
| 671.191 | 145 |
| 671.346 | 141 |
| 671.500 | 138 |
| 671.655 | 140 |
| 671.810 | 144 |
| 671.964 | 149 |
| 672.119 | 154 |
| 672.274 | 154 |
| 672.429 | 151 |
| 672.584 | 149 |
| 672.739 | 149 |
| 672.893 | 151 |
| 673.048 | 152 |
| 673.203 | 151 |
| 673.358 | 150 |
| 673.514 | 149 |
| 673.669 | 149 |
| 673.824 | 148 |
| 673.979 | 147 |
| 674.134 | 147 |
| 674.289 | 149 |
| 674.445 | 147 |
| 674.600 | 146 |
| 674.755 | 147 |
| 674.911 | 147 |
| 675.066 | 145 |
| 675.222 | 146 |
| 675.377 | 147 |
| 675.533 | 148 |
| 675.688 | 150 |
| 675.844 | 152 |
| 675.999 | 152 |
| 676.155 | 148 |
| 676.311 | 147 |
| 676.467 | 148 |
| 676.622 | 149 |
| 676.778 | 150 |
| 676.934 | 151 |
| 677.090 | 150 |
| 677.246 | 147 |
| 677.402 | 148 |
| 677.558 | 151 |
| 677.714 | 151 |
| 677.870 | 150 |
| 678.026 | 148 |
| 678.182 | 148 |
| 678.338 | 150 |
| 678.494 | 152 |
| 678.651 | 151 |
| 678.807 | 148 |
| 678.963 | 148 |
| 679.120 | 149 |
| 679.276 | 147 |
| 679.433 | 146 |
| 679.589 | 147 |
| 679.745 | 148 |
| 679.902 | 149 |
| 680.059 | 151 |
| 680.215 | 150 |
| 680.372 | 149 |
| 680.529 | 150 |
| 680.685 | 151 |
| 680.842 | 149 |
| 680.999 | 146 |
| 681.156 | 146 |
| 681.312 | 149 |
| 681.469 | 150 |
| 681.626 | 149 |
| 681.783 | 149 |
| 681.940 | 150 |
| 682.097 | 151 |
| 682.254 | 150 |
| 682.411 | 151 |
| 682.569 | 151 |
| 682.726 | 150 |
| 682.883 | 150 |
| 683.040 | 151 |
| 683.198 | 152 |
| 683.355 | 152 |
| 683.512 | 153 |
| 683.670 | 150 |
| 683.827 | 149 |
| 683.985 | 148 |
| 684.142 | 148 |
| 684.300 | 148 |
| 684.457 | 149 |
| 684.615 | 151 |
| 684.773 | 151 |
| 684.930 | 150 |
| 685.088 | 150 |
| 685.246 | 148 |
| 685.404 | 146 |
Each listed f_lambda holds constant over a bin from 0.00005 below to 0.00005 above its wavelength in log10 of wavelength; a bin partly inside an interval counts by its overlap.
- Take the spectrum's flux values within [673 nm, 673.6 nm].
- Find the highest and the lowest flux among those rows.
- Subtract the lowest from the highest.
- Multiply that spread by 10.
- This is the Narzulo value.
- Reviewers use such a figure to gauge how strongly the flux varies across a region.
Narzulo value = 30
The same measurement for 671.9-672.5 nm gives 50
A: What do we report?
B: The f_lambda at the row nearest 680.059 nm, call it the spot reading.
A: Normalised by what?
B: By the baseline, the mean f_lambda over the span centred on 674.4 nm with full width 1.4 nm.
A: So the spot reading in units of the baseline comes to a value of 1.03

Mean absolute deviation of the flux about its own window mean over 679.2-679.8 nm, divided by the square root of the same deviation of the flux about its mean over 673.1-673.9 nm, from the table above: 0.53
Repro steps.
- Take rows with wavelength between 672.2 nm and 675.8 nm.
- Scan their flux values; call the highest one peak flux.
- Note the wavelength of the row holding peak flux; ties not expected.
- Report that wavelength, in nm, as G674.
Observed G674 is 672.274 nm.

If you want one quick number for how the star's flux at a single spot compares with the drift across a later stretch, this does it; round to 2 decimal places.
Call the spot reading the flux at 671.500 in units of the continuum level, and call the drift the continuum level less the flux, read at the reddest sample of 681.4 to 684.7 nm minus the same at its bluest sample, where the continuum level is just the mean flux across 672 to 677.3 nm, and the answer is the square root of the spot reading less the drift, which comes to 1.39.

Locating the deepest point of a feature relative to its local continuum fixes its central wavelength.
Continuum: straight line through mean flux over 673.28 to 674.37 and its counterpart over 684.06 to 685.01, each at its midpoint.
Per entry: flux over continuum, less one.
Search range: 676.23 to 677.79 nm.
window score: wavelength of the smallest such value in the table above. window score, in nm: 677.246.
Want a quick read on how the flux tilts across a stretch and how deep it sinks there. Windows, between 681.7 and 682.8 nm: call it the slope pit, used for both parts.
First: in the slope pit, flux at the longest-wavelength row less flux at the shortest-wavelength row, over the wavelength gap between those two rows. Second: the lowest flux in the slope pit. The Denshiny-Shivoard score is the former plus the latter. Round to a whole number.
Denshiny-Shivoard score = 150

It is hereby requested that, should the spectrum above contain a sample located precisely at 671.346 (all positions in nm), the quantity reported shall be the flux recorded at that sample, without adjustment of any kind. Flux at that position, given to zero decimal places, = 141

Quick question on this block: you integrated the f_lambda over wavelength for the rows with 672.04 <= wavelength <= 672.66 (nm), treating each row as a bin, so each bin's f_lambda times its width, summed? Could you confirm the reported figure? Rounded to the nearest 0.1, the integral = 94.1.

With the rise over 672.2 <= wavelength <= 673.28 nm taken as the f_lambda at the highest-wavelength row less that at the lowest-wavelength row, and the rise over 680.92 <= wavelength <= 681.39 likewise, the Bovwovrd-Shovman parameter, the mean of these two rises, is 0.0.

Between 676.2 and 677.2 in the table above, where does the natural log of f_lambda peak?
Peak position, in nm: 676.934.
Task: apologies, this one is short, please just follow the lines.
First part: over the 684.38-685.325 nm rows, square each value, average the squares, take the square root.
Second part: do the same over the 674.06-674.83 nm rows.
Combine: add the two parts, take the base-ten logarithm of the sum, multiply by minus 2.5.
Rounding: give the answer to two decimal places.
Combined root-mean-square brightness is -6.18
